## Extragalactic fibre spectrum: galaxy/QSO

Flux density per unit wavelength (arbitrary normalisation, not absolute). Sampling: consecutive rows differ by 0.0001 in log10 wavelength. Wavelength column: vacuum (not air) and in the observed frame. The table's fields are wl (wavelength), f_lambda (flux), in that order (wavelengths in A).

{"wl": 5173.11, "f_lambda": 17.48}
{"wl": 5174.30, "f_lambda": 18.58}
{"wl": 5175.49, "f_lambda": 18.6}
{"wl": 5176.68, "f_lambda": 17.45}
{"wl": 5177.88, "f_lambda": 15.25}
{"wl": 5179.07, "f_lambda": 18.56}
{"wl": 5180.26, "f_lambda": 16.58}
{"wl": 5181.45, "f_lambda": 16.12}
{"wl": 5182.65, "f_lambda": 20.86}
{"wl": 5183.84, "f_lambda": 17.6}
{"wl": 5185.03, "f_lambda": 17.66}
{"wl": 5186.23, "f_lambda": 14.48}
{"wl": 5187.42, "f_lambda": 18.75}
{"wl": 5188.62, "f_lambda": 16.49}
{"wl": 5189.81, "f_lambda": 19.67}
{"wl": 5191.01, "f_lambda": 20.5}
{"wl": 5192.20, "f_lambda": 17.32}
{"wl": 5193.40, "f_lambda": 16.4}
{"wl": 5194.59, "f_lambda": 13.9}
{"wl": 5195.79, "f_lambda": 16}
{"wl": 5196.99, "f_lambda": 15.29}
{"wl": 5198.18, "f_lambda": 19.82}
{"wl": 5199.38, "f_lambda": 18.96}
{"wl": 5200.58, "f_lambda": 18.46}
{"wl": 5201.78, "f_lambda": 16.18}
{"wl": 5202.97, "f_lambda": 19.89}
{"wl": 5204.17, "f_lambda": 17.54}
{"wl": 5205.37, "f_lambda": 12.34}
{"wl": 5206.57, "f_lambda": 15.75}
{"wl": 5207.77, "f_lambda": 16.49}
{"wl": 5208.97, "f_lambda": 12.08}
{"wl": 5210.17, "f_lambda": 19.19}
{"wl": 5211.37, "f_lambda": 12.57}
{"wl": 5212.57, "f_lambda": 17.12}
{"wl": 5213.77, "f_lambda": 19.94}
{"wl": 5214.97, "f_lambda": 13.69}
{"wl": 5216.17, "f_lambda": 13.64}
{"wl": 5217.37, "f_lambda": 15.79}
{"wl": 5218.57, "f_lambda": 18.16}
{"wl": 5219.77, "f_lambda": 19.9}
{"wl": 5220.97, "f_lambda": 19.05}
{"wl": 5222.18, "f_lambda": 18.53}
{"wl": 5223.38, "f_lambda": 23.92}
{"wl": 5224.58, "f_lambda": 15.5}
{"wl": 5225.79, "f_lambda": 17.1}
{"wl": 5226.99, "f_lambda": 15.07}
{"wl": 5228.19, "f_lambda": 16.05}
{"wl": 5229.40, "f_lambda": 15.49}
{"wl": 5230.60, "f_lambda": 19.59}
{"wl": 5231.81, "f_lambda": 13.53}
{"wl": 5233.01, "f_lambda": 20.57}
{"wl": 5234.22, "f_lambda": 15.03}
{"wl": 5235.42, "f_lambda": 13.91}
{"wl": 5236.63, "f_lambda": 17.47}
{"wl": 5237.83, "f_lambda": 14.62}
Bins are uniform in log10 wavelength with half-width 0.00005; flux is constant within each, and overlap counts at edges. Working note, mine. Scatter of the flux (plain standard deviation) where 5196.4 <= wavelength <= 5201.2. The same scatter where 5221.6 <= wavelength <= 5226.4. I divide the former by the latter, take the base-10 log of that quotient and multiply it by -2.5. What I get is 0.67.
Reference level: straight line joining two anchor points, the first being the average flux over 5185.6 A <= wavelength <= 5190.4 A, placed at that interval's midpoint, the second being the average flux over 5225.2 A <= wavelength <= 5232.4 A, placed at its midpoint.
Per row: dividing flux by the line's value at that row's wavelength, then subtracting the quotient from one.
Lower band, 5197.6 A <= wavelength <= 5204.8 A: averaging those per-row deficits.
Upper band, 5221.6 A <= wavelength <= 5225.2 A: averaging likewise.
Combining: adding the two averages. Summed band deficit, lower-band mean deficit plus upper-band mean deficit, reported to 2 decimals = -0.27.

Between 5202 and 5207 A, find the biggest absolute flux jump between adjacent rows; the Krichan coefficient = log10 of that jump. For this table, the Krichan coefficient 0.72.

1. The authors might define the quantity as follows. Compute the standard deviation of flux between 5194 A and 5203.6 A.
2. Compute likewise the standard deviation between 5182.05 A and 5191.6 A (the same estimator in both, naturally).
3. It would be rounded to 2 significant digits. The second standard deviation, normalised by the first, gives 0.95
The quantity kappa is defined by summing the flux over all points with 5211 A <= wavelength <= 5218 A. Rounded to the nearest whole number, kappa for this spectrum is 93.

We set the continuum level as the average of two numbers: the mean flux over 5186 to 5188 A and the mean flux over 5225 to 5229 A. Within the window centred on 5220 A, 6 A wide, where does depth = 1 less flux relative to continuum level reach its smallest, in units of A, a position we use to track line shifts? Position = 5219.77 A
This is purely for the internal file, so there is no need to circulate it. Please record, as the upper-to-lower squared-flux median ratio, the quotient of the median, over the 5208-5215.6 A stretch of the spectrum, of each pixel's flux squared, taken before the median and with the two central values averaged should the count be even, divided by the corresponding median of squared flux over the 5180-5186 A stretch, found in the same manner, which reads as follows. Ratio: 0.8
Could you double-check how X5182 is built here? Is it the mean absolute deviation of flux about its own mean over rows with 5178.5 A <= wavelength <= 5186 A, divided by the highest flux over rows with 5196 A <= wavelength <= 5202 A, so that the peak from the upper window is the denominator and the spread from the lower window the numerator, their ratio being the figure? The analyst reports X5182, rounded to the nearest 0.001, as 0.061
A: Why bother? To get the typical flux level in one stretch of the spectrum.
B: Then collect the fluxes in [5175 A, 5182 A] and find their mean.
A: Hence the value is 17.1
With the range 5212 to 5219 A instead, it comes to 16.4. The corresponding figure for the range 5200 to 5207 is 16.7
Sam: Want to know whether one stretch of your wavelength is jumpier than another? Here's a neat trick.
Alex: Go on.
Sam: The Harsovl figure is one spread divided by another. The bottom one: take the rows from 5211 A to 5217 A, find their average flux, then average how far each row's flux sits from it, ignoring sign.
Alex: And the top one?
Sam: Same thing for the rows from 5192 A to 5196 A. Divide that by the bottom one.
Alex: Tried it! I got 0.4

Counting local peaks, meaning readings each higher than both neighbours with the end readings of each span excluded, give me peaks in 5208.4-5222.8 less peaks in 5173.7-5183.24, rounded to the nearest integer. 1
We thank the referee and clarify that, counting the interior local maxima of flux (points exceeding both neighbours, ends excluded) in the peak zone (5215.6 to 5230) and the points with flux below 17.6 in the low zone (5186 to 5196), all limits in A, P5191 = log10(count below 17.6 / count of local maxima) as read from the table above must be 0.18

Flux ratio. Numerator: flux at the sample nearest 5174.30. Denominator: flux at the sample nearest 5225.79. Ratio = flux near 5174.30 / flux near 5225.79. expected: 1.09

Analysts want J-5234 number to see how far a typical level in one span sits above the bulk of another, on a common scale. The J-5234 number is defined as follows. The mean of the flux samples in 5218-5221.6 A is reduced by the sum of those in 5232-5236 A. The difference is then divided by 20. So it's -1.52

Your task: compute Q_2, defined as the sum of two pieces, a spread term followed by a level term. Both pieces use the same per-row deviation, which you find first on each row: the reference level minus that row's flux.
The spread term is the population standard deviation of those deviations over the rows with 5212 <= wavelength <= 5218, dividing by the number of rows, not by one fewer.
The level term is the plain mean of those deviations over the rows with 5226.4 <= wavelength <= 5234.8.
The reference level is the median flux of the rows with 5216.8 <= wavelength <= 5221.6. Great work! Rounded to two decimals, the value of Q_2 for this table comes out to 4.48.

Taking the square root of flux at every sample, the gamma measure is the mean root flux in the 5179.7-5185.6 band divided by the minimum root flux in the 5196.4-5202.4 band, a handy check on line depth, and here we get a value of 1.08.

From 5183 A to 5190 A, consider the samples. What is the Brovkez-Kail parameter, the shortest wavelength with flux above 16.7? 5183.84 A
